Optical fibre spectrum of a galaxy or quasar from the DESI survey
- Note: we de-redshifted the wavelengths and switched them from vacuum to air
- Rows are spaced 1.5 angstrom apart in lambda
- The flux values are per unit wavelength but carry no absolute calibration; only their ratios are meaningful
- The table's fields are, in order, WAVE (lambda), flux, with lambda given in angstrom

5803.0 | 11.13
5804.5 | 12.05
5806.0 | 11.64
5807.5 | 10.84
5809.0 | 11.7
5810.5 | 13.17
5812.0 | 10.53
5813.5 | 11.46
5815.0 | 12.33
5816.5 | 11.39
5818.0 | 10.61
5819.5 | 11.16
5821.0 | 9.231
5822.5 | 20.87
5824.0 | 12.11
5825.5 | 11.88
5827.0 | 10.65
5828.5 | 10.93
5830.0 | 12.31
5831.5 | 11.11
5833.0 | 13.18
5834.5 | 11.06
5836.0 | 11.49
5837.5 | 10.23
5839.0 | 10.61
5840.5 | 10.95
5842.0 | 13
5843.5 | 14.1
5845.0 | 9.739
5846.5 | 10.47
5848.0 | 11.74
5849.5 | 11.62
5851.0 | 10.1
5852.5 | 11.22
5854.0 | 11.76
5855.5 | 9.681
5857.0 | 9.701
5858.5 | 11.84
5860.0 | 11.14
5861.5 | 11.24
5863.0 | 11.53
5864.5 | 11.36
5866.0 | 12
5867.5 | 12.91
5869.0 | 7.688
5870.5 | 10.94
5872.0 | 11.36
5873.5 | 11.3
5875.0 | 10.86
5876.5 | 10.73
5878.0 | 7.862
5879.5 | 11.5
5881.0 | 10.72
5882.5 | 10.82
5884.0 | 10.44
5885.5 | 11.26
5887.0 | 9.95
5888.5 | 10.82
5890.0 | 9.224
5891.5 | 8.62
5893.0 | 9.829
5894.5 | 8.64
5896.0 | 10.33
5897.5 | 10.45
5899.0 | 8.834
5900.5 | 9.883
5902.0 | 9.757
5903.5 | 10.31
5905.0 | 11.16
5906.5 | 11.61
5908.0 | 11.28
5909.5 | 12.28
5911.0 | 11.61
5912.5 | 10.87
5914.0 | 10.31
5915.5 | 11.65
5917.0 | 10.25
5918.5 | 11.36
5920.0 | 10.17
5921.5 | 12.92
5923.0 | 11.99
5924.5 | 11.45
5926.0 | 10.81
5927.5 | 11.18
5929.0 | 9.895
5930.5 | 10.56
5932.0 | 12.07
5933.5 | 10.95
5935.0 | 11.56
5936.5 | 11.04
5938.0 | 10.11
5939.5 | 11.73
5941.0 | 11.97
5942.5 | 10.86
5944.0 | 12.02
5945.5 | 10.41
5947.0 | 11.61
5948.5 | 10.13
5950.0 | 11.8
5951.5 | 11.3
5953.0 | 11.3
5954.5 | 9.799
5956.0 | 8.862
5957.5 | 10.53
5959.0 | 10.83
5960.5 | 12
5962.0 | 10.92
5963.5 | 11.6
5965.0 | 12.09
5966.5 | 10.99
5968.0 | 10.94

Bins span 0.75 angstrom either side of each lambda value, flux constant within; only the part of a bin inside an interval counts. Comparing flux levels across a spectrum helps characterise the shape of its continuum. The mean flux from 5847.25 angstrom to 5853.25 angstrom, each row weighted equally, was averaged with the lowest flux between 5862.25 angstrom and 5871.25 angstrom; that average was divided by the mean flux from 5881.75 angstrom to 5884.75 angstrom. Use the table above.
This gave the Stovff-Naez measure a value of 0.89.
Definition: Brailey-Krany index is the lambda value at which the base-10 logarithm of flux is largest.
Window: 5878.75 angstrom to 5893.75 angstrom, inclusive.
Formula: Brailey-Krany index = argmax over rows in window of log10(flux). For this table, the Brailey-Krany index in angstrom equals 5879.5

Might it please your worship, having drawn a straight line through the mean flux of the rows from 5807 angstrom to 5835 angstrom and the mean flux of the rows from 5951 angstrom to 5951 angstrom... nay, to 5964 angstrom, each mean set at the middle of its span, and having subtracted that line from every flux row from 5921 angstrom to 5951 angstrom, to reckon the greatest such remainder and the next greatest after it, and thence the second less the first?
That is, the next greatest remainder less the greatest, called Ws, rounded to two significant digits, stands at -0.71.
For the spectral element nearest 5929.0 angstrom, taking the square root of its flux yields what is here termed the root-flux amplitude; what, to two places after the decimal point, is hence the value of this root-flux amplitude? 3.15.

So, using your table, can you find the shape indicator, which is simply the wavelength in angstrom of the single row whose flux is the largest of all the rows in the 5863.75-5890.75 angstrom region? 5867.5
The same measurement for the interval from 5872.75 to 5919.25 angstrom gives 5909.5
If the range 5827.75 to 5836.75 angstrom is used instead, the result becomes 5833.0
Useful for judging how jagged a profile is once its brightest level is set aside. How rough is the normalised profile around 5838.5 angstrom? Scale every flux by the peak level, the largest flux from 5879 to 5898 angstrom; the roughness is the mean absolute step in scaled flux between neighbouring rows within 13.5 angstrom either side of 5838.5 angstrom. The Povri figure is 0.11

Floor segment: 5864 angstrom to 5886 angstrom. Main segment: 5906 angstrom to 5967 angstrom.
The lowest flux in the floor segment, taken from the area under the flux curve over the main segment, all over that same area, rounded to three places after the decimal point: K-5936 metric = 0.989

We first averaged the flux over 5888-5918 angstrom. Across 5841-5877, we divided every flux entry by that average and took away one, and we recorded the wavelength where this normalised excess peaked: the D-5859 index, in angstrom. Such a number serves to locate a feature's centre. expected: 5843.5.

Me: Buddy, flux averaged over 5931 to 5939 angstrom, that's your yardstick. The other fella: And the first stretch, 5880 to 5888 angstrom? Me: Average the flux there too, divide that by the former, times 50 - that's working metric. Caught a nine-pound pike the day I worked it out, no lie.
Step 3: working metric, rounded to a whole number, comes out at 48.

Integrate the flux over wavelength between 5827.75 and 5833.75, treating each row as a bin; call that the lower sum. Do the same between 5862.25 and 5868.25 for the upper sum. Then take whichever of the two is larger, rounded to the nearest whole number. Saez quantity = 72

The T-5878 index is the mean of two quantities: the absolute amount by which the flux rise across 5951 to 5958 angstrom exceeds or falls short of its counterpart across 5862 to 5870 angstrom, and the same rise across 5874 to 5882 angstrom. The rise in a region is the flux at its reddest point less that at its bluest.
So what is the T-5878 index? 1.47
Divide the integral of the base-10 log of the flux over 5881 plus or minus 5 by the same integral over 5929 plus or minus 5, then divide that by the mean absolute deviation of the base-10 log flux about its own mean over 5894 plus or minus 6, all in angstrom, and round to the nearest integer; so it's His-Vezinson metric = 28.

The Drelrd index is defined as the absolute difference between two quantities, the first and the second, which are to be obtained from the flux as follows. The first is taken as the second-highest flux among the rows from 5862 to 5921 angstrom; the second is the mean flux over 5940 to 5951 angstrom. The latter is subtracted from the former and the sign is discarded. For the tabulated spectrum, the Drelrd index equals 1.0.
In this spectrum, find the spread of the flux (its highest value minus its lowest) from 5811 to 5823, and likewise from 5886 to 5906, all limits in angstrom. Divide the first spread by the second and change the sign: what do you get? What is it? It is -4.6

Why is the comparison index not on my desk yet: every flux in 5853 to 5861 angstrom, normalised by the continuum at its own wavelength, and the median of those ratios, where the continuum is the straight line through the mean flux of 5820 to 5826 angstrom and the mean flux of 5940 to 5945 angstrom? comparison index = 0.86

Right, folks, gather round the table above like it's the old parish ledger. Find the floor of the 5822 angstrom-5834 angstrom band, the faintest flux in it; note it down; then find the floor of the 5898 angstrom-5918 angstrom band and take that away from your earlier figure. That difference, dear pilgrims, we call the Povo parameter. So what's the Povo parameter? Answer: 1.82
